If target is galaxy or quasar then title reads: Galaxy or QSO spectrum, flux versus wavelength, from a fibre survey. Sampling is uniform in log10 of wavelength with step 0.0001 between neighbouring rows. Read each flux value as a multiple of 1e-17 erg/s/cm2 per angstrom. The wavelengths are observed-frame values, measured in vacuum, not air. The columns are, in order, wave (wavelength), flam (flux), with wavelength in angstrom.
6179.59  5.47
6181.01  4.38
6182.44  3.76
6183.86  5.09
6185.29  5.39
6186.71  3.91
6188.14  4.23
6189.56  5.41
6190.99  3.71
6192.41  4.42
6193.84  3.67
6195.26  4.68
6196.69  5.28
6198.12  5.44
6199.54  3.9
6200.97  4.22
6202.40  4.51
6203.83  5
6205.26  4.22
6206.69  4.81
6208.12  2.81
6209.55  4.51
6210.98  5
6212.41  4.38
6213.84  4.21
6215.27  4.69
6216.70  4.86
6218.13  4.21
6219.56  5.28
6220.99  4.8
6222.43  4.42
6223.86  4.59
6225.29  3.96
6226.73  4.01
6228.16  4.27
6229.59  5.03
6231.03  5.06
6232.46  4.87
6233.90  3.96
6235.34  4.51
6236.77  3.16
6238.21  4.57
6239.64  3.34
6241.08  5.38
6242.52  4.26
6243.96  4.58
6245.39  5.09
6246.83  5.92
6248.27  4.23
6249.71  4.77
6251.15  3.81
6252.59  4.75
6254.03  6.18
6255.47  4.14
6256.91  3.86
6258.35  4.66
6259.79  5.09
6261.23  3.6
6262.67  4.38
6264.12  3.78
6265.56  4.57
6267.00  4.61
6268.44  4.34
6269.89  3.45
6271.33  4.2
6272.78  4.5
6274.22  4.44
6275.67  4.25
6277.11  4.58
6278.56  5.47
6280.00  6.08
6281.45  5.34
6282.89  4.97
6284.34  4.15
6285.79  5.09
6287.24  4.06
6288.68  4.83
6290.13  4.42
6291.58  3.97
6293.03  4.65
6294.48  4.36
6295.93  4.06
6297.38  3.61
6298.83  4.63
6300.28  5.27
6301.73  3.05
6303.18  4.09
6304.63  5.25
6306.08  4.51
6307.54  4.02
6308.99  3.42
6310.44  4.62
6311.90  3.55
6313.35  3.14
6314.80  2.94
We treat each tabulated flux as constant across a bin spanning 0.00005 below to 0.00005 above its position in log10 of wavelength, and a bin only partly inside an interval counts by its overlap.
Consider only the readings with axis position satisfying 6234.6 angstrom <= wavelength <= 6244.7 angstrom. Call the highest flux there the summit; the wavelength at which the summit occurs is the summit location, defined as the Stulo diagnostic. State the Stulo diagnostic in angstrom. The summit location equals 6241.08 angstrom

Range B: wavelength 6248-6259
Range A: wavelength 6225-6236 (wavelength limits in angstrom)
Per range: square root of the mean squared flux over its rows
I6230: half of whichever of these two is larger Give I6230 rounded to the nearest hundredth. 2.30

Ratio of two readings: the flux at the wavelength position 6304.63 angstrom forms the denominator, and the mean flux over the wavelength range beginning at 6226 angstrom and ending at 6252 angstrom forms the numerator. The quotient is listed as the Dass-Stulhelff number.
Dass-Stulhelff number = 0.86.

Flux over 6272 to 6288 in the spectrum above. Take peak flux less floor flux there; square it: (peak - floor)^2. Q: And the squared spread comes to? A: 4.1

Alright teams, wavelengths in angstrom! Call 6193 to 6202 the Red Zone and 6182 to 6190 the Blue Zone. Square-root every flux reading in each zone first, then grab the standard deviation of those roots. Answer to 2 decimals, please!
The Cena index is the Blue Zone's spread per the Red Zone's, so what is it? 1.03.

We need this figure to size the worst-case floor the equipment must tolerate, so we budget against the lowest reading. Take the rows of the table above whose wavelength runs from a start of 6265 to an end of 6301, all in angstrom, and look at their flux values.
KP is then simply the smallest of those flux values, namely 3.45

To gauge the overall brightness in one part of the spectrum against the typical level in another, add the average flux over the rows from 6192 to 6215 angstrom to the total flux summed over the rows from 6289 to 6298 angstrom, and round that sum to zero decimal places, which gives 30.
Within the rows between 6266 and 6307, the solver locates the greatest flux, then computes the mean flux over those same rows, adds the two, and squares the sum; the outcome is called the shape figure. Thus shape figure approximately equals 112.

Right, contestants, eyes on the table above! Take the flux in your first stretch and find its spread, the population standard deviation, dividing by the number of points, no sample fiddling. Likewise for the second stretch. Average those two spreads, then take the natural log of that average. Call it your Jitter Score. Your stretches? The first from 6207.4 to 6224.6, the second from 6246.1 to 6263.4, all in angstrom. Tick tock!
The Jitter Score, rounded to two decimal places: -0.39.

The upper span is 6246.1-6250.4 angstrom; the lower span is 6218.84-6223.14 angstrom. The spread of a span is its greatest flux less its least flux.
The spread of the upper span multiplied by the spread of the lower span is 1.45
